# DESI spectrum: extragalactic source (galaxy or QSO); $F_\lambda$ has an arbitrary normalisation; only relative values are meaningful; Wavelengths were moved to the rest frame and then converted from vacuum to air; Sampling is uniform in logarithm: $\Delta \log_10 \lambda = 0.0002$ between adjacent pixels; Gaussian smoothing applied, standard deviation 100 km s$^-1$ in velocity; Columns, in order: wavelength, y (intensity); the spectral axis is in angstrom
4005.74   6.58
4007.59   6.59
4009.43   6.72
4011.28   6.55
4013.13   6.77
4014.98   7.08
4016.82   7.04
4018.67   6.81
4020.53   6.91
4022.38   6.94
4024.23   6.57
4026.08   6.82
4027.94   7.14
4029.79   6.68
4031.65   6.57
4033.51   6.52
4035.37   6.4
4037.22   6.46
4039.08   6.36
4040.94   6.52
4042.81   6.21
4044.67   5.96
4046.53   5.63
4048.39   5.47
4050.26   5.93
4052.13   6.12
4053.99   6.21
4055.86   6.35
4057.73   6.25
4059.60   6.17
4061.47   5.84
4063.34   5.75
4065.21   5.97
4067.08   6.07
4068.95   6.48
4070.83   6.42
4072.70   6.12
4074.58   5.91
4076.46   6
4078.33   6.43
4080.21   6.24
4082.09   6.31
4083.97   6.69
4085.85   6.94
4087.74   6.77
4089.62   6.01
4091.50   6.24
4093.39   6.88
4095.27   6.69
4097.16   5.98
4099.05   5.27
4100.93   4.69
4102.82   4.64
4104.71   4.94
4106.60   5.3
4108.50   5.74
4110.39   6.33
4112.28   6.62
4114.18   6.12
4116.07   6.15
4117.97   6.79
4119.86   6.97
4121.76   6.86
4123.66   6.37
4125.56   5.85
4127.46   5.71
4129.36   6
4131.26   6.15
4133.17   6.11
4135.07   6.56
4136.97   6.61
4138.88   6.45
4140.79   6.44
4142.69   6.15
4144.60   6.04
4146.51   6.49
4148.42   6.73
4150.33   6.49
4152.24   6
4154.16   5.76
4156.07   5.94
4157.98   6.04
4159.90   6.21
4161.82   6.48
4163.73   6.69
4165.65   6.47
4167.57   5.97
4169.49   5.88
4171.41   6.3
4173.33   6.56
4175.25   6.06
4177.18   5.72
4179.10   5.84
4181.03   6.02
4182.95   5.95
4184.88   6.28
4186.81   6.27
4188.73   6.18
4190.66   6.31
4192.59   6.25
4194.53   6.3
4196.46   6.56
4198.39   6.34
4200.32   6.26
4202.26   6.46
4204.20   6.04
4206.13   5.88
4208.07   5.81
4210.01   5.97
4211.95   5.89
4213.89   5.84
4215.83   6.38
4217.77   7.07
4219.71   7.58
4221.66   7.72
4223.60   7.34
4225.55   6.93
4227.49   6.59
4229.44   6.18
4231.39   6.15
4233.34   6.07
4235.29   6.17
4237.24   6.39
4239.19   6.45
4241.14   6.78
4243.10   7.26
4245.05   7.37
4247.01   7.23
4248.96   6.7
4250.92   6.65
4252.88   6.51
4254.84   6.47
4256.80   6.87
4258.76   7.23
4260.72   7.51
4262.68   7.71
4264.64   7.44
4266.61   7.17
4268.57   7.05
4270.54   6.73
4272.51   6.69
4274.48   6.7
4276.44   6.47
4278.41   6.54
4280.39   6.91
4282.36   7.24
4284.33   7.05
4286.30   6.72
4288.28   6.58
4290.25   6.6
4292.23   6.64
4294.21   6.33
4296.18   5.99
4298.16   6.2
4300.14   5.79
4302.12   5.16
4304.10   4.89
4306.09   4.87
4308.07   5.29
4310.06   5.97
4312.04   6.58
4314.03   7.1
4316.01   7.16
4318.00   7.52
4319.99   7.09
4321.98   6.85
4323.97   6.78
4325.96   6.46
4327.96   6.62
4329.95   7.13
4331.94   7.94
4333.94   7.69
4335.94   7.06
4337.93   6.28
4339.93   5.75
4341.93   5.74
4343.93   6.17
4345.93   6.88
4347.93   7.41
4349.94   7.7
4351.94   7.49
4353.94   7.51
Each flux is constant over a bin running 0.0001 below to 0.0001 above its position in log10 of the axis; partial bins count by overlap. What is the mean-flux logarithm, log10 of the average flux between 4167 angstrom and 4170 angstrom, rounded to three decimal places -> 0.773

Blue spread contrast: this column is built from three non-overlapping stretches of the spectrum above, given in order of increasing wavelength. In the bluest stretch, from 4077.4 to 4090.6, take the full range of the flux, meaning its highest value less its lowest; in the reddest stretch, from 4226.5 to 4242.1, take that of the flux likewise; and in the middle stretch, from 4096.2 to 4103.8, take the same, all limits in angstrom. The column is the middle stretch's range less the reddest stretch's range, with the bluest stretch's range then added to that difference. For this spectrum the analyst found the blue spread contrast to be 1.6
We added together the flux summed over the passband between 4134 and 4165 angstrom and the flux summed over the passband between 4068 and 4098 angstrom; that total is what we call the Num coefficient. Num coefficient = 203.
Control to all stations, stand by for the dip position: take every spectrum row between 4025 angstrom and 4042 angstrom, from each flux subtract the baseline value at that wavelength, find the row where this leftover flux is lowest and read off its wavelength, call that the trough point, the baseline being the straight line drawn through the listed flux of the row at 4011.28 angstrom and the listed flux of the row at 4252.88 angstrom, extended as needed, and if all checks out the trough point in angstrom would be 4039.08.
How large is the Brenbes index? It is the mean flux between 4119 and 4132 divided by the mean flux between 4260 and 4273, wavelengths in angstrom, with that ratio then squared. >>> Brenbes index 0.76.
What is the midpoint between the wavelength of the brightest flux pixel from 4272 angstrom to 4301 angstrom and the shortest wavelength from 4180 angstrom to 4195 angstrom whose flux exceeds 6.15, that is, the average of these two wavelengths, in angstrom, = 4233.6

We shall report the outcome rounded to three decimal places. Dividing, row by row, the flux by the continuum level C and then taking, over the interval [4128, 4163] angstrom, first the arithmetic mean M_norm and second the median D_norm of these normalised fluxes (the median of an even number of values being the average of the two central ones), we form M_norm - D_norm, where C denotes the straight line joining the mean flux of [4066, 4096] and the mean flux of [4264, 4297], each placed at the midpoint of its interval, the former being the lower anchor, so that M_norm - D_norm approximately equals 0.012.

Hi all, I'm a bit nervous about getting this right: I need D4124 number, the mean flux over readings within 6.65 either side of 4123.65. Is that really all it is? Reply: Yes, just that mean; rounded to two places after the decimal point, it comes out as 6.36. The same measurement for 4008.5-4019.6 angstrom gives 6.83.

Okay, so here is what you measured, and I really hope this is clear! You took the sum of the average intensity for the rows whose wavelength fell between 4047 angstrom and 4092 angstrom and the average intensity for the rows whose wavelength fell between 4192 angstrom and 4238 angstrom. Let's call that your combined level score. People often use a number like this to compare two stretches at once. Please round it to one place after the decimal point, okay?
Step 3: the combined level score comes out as 12.6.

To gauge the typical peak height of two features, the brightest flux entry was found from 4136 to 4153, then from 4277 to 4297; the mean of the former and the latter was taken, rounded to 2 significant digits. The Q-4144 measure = 7.0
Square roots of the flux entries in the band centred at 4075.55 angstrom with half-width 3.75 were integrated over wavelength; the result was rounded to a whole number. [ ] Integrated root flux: 19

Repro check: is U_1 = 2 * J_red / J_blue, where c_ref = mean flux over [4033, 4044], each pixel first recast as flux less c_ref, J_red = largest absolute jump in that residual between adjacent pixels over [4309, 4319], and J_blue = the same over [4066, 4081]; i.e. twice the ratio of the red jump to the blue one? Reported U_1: 2.84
